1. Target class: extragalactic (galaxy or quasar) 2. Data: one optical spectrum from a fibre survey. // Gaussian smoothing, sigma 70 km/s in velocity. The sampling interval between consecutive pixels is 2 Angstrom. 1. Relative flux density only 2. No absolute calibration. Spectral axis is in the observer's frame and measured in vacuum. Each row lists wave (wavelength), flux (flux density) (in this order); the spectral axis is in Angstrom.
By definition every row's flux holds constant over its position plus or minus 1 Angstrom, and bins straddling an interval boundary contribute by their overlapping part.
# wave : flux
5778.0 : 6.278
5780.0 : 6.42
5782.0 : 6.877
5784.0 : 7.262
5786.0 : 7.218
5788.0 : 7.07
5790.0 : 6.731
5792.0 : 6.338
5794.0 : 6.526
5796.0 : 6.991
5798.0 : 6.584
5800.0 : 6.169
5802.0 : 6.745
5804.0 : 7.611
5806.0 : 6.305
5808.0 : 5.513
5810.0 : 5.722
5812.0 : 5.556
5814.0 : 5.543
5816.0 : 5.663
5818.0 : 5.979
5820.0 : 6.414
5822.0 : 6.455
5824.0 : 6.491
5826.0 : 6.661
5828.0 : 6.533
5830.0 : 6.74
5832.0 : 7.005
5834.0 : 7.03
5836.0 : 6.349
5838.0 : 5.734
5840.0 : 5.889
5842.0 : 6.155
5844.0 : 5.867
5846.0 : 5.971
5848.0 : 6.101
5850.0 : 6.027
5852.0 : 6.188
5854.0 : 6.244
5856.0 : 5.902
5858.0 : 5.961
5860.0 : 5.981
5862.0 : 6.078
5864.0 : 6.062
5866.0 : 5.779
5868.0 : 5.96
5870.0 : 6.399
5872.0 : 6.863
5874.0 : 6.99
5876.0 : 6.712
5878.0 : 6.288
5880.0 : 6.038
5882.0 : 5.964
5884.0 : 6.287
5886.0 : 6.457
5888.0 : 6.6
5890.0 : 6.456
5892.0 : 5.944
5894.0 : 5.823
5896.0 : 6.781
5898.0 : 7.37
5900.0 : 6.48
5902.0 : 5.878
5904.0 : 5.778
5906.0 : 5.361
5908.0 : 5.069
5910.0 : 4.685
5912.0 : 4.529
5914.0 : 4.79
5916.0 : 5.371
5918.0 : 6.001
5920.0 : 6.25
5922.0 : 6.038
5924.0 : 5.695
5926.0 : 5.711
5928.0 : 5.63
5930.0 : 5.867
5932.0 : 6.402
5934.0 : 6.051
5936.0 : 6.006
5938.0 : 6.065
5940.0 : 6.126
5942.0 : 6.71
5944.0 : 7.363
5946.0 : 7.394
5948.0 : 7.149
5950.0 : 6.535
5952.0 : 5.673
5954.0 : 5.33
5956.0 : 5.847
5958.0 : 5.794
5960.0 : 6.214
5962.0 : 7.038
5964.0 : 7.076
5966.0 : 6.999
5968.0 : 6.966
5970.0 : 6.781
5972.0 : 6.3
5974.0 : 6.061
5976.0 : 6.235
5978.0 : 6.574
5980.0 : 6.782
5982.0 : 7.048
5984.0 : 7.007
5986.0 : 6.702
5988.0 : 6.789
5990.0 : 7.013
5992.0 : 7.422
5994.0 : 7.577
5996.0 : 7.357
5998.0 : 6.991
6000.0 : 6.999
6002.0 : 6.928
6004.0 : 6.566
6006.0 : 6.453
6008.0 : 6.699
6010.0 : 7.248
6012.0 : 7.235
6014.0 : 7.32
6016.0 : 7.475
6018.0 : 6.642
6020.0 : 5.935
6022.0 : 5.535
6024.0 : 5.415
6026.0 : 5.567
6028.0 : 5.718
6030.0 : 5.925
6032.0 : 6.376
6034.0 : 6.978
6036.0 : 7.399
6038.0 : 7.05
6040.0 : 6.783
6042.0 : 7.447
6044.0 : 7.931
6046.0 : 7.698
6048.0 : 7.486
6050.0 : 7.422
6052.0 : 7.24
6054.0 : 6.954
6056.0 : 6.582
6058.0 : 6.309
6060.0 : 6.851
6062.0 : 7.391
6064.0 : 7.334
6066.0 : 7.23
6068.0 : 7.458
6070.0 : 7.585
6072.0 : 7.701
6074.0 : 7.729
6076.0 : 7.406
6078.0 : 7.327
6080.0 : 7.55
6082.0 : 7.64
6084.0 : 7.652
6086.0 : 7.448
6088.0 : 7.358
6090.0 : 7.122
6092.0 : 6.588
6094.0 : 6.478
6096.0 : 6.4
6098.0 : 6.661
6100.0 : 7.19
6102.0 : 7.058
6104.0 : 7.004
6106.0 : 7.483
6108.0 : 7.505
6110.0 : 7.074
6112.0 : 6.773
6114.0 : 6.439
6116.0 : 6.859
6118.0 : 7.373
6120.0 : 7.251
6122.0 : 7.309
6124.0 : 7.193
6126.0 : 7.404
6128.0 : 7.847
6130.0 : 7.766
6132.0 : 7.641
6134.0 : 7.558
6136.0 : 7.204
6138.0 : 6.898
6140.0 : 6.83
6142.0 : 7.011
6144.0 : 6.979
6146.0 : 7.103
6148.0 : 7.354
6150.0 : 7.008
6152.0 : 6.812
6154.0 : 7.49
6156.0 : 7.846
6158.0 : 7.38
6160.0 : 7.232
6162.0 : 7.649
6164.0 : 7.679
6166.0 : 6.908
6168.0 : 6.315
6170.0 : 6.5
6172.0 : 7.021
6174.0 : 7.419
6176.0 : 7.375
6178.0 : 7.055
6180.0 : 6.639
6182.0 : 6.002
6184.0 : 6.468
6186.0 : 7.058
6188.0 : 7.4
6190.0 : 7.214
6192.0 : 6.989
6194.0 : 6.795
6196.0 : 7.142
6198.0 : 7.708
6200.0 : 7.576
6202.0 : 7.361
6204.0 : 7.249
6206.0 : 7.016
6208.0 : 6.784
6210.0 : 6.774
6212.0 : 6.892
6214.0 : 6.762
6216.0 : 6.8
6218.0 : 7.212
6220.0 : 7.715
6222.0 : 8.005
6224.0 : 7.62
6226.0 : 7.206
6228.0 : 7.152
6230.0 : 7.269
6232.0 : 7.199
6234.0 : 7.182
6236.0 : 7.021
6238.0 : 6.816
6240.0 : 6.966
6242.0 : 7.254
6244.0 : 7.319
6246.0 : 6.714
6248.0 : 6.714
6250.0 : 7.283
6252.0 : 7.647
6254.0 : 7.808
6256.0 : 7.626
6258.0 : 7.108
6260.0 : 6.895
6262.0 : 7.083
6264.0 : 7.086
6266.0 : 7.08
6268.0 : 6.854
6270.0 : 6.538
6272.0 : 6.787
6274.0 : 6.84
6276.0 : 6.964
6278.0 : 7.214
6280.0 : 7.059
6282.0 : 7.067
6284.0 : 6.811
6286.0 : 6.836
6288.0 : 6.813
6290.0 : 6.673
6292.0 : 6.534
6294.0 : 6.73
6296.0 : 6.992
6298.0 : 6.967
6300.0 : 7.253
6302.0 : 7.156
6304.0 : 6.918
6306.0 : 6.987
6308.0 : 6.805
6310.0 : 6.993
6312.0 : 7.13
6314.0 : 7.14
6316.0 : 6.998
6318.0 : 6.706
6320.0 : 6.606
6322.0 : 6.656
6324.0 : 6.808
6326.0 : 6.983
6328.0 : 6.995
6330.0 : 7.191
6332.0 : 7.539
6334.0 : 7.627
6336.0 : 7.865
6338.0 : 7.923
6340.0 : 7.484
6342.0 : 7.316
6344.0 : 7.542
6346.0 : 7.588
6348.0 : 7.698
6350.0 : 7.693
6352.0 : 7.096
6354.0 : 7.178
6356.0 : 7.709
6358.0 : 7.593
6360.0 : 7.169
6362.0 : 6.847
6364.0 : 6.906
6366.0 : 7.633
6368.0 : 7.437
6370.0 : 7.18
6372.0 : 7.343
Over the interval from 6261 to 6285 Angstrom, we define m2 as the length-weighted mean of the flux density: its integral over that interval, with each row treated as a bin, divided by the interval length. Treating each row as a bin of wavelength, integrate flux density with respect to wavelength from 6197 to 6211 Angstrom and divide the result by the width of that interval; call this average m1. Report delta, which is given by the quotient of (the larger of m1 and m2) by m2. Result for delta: 1.04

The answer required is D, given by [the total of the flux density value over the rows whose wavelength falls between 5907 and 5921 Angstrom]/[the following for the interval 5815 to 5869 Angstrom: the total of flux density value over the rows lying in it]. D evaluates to 0.2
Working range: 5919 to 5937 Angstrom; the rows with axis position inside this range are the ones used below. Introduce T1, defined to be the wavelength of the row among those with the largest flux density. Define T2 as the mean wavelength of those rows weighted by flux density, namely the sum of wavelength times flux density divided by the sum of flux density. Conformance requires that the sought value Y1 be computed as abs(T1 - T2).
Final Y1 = 4.0 Angstrom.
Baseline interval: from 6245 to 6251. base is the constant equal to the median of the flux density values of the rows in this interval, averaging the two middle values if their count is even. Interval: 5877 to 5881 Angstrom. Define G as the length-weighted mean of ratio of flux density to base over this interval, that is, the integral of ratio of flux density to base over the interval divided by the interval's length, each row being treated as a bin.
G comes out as 0.92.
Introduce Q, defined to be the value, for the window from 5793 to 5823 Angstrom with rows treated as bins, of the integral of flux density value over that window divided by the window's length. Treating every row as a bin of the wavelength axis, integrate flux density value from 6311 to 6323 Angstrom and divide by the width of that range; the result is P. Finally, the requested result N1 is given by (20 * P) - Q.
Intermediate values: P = 6.9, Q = 6.3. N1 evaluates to 131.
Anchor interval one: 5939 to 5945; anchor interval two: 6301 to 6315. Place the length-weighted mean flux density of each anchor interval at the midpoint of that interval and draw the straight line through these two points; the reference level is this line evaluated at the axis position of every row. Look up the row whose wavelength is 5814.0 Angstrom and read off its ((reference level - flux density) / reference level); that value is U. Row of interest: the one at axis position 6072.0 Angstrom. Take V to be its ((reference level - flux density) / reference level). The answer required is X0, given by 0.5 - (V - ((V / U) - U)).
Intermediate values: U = 0.16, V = -0.13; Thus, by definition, -0.3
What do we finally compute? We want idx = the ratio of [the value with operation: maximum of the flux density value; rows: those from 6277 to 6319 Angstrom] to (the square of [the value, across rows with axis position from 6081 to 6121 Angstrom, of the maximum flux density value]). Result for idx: 0.124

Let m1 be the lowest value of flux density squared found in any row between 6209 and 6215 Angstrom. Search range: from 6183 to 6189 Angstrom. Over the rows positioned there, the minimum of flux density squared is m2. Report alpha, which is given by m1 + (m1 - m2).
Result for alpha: 50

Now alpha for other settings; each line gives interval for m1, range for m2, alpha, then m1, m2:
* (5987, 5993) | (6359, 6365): 45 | 46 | 47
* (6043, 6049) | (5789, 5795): 72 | 56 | 40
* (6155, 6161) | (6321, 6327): 60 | 52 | 44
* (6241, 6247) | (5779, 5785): 49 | 45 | 41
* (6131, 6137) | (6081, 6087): 48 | 52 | 55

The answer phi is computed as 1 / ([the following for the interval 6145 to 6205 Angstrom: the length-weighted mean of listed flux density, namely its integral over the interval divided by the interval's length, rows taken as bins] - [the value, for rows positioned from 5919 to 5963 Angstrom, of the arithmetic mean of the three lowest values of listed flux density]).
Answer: 0.6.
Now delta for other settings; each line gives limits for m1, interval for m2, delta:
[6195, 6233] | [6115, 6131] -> 1.00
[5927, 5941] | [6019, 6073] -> 1.00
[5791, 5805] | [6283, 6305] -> 1.00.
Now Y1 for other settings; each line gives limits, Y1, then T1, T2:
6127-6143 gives 6.8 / 6128.0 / 6134.8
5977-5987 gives 0.0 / 5982.0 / 5982.0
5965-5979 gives 5.8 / 5966.0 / 5971.8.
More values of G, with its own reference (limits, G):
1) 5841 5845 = 0.90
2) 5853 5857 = 0.90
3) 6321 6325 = 1.00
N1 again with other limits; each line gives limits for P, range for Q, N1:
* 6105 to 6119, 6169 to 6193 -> 135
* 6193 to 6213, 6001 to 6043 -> 136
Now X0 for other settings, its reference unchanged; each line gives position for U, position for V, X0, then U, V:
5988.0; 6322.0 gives -17.4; 0.00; 0.05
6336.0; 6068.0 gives 1.5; -0.12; -0.09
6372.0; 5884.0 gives -1.1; -0.04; 0.06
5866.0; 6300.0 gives 0.1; 0.13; -0.03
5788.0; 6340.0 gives 1.5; -0.07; -0.06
